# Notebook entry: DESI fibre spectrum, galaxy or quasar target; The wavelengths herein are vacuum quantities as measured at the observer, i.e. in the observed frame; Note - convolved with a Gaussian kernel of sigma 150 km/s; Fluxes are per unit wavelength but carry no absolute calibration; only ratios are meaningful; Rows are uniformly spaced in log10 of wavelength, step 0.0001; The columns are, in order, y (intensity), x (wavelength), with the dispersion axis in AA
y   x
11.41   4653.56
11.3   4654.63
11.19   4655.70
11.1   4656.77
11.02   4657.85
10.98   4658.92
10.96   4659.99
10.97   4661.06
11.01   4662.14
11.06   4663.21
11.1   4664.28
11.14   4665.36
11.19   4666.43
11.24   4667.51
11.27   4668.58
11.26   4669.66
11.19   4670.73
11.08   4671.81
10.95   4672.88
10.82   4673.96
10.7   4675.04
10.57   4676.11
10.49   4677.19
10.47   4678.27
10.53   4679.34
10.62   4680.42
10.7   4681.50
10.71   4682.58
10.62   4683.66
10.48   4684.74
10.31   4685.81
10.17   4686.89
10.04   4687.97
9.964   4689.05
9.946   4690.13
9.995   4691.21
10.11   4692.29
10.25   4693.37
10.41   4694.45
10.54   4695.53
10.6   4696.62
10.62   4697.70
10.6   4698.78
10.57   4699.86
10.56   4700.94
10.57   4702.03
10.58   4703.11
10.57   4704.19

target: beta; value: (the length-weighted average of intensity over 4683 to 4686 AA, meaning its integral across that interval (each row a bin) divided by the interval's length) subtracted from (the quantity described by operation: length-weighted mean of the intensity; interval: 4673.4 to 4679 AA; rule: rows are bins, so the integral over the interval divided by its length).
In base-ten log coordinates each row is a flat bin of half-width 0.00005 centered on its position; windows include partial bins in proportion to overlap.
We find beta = 0.09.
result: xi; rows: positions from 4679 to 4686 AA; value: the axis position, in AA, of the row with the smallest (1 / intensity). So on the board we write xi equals 4682.58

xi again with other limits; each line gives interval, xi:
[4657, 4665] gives 4664.28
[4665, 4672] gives 4668.58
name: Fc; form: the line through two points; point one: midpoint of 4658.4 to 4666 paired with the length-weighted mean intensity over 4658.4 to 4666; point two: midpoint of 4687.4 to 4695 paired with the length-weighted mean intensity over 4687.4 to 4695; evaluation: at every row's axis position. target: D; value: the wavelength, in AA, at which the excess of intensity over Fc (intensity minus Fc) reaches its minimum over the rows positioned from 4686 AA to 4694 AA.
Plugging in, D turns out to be 4689.05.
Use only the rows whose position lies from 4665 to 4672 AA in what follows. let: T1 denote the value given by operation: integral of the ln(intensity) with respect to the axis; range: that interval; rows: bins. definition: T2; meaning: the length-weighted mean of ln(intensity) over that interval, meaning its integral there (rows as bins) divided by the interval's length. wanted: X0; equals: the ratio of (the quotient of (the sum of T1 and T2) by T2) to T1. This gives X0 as 0.473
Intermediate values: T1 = 16.9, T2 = 2.42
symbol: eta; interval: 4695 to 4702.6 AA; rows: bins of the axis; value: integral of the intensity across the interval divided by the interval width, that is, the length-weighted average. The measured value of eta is 10.6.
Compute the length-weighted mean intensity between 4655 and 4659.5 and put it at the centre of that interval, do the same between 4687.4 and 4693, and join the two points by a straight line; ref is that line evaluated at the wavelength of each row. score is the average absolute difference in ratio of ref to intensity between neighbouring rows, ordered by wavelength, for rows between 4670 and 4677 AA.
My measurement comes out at 0.008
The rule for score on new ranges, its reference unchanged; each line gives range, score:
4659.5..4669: 0.007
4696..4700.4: 0.002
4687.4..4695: 0.011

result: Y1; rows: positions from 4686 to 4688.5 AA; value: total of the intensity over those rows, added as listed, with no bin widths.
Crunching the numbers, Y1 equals 20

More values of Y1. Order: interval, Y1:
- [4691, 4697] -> 62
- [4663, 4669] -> 67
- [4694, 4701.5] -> 74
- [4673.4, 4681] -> 74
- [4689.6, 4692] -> 20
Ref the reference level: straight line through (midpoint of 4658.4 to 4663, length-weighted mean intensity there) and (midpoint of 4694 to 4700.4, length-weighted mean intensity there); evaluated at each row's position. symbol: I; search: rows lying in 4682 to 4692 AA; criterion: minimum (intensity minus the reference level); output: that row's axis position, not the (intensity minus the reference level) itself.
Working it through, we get 4690.13 AA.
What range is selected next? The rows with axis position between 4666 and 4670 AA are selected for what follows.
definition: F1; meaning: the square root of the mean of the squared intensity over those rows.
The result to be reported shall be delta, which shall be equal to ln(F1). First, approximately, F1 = 11.24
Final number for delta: 2.42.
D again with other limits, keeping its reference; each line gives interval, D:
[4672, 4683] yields 4677.19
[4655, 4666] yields 4658.92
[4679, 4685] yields 4679.34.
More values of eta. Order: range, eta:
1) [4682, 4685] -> 10.6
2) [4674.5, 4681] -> 10.6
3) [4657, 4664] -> 11.0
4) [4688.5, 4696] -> 10.2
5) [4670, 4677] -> 10.9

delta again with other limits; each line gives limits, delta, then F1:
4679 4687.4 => 2.35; 10.52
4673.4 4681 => 2.36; 10.60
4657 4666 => 2.40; 11.03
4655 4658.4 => 2.41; 11.10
